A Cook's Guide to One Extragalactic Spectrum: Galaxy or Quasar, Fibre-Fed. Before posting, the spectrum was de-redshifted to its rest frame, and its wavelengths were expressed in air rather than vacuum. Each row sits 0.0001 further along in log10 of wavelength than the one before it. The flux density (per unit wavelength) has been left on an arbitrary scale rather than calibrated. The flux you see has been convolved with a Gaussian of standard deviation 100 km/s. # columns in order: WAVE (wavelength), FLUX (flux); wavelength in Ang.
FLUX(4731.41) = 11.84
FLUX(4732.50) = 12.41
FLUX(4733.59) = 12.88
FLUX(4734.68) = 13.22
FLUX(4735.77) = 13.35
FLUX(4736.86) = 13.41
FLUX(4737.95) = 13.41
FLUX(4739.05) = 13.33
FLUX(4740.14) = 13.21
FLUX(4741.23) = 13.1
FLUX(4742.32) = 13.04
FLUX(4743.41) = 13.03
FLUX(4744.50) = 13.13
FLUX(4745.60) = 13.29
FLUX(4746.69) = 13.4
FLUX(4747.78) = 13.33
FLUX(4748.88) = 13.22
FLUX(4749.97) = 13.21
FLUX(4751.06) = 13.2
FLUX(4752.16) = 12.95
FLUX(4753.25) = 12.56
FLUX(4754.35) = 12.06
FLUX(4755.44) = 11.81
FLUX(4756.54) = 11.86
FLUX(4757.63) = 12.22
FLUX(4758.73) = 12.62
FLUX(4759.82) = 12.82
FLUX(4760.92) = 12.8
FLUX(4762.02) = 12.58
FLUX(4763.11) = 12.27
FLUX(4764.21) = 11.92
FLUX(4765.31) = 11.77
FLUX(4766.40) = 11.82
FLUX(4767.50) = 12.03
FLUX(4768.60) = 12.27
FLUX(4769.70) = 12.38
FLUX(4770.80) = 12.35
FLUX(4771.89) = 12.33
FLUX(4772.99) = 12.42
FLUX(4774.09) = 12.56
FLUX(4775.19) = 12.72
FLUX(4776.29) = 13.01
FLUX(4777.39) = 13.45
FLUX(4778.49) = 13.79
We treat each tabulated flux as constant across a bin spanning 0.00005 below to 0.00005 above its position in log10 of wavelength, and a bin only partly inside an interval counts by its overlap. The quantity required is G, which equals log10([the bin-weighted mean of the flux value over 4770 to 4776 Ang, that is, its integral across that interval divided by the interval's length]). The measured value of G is 1.10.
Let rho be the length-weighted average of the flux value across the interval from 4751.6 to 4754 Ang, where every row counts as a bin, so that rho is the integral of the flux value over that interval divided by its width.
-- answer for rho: 12.7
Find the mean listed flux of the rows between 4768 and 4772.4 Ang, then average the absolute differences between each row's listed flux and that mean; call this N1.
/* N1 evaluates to 0.03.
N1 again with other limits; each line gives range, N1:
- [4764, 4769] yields 0.15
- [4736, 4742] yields 0.11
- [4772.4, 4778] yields 0.32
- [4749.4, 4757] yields 0.52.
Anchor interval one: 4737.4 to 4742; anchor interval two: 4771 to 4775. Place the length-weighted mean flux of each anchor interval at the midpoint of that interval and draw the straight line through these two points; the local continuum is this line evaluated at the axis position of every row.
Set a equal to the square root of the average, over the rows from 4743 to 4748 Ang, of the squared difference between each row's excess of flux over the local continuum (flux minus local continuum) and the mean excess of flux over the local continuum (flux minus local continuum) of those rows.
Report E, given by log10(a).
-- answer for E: -0.8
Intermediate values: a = 0.17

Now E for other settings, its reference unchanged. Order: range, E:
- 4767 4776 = -0.6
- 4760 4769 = -0.5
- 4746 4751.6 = -1.3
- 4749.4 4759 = -0.3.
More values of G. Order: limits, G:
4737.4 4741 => 1.12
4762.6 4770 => 1.08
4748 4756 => 1.10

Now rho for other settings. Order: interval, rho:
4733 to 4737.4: 13.2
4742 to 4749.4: 13.2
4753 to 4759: 12.1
